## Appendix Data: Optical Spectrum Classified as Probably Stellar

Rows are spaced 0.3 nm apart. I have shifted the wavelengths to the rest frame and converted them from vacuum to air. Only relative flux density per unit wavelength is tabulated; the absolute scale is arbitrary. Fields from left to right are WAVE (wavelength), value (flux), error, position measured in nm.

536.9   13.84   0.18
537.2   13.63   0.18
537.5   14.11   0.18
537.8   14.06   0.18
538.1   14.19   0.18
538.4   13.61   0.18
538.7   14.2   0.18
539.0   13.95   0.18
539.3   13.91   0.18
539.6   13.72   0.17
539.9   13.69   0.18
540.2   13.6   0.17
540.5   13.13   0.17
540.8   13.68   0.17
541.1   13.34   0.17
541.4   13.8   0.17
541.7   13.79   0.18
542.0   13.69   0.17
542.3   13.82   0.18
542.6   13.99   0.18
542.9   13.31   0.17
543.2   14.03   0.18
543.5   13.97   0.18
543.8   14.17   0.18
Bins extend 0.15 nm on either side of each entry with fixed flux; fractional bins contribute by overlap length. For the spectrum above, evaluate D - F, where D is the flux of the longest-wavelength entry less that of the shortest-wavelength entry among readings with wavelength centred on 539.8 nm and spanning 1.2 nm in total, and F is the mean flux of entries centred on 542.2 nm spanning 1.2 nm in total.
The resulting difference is -14.1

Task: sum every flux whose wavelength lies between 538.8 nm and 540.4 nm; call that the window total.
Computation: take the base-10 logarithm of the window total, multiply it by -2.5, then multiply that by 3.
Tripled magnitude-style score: -13.8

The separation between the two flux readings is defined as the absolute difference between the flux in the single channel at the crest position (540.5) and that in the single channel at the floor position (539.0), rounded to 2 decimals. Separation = 0.82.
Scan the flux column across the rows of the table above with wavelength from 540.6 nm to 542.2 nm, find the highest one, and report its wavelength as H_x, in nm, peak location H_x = 541.4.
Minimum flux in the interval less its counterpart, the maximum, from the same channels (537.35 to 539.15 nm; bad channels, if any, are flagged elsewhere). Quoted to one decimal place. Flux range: -0.6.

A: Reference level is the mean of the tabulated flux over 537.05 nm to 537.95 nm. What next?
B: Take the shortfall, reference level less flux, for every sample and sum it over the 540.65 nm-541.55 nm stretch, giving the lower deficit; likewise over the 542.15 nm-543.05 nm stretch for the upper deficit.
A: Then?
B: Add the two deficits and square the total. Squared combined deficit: 2.8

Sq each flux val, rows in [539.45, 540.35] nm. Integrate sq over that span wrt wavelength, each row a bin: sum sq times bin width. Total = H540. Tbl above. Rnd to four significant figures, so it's 168.2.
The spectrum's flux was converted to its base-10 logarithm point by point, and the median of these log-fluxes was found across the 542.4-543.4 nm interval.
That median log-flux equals 1.15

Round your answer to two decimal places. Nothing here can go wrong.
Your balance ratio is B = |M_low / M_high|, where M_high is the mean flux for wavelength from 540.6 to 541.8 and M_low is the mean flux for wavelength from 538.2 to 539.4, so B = 1.02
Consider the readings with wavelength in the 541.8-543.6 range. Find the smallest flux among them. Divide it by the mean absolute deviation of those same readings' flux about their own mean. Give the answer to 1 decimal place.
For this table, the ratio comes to 66.2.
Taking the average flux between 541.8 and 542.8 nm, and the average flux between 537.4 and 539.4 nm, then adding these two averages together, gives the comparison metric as 27.8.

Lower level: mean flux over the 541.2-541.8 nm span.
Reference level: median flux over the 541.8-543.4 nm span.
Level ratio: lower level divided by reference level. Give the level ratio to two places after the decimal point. 1.00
